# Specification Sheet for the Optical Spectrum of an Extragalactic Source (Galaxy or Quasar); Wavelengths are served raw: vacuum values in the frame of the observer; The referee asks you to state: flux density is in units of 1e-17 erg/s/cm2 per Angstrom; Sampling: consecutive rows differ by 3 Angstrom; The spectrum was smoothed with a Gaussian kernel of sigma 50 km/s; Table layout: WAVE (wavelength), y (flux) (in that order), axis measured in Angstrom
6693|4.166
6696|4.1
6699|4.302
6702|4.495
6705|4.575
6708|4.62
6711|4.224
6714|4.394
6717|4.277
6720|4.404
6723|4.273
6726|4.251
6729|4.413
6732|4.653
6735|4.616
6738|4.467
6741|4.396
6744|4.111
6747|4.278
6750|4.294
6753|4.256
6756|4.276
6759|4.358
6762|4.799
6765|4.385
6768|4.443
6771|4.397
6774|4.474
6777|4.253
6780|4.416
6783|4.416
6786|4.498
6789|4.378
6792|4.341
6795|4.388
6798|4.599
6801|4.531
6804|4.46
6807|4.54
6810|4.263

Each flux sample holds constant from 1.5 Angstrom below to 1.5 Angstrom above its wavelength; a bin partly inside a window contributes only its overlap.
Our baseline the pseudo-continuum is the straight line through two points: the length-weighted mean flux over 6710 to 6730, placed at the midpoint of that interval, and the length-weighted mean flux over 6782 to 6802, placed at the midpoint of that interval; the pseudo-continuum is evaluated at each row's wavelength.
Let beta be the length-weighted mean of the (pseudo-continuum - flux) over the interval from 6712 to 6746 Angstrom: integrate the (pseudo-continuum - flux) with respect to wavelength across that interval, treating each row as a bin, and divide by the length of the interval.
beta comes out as -0.05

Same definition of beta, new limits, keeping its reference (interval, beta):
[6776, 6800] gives 0.02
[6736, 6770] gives 0.01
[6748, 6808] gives 0.00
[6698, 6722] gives -0.11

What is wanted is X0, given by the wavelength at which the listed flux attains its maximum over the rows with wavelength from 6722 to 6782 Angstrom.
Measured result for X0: 6762 Angstrom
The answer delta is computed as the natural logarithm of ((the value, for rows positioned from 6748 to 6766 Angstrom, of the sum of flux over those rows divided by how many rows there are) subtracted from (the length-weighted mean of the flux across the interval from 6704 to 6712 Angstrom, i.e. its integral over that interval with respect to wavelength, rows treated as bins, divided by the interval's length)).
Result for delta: -2.4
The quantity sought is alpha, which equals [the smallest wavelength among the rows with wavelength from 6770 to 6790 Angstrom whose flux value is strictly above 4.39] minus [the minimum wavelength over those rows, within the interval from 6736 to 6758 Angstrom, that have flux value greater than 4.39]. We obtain 33 Angstrom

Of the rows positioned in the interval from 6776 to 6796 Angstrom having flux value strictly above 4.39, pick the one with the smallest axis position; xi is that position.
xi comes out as 6780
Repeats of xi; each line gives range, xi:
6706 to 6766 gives 6708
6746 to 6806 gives 6762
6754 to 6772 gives 6762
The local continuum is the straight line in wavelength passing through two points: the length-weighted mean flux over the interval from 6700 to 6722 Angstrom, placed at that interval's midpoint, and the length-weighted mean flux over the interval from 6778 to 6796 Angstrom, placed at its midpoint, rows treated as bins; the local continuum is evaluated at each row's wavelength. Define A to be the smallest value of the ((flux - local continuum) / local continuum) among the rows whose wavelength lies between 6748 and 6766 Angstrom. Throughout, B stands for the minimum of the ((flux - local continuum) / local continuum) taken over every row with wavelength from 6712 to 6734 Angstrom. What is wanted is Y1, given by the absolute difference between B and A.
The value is 0.00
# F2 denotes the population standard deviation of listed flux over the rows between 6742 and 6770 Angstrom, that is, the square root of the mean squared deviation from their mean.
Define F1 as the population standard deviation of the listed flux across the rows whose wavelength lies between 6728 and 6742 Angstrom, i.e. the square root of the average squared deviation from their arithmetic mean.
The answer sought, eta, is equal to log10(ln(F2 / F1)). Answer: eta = -0.28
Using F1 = 0.106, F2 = 0.18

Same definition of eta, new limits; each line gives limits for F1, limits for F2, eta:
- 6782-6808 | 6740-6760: -1.67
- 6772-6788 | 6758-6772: -0.19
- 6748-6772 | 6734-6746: -0.91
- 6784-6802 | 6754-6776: -0.29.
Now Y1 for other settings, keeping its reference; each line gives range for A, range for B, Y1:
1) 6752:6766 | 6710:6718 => 0.01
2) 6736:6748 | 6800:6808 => 0.08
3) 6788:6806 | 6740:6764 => 0.05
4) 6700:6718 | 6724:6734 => 0.01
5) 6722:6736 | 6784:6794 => 0.02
